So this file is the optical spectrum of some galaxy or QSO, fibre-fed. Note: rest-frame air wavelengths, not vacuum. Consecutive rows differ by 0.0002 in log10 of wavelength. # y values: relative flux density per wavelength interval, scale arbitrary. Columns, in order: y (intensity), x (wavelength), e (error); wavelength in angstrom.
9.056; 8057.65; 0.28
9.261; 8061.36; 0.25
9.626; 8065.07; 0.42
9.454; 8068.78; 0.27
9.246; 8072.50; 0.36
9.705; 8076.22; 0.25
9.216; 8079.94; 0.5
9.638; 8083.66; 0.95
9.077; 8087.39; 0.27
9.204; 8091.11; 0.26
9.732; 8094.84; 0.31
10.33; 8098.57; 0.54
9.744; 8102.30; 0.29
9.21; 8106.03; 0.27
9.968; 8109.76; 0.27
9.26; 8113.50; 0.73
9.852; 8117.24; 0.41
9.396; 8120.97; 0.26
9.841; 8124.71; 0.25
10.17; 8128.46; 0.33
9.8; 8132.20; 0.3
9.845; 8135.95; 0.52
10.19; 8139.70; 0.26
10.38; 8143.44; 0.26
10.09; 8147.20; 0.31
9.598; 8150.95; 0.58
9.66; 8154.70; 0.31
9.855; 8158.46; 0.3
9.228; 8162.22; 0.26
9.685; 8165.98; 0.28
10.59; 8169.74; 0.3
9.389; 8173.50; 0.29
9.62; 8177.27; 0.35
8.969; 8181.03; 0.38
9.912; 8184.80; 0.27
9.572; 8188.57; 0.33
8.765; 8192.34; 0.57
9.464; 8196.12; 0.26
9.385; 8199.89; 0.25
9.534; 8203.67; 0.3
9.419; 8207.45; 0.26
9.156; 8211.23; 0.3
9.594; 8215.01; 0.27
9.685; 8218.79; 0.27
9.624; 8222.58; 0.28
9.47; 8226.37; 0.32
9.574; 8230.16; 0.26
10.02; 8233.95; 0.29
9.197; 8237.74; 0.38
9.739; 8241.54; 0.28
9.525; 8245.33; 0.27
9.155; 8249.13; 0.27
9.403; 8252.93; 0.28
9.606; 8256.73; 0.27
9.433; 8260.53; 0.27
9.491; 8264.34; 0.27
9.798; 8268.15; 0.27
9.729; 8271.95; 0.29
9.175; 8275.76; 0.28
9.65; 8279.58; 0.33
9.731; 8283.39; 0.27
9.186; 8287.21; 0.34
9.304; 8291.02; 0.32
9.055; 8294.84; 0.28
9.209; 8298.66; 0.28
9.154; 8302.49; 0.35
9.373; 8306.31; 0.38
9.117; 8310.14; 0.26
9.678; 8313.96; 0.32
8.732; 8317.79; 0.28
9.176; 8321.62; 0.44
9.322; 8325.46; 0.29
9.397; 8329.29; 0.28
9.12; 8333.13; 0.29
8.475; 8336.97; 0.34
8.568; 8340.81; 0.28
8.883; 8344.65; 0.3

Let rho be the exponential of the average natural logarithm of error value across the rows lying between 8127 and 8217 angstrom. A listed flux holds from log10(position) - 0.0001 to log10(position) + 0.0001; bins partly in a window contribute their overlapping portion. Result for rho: 0.317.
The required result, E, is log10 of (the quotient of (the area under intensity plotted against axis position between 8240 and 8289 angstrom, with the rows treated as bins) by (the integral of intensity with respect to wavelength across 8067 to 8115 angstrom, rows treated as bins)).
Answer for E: 0.0083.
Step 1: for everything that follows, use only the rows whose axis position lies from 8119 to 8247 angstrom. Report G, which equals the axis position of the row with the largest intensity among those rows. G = 8169.74 angstrom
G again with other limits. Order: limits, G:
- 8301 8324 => 8313.96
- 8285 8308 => 8306.31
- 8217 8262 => 8233.95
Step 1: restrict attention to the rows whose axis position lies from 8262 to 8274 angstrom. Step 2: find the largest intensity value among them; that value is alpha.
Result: 9.798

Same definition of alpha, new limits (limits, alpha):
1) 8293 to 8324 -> 9.678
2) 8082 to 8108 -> 10.33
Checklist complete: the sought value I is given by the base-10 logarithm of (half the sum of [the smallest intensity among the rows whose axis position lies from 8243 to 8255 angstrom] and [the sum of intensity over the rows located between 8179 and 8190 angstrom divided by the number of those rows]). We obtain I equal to 0.969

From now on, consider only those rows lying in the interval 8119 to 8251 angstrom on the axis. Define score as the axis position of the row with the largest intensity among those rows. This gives 8169.74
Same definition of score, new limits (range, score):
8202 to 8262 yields 8233.95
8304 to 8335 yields 8313.96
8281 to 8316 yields 8283.39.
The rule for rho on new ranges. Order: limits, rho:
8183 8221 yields 0.299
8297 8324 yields 0.325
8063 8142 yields 0.353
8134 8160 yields 0.346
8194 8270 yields 0.280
